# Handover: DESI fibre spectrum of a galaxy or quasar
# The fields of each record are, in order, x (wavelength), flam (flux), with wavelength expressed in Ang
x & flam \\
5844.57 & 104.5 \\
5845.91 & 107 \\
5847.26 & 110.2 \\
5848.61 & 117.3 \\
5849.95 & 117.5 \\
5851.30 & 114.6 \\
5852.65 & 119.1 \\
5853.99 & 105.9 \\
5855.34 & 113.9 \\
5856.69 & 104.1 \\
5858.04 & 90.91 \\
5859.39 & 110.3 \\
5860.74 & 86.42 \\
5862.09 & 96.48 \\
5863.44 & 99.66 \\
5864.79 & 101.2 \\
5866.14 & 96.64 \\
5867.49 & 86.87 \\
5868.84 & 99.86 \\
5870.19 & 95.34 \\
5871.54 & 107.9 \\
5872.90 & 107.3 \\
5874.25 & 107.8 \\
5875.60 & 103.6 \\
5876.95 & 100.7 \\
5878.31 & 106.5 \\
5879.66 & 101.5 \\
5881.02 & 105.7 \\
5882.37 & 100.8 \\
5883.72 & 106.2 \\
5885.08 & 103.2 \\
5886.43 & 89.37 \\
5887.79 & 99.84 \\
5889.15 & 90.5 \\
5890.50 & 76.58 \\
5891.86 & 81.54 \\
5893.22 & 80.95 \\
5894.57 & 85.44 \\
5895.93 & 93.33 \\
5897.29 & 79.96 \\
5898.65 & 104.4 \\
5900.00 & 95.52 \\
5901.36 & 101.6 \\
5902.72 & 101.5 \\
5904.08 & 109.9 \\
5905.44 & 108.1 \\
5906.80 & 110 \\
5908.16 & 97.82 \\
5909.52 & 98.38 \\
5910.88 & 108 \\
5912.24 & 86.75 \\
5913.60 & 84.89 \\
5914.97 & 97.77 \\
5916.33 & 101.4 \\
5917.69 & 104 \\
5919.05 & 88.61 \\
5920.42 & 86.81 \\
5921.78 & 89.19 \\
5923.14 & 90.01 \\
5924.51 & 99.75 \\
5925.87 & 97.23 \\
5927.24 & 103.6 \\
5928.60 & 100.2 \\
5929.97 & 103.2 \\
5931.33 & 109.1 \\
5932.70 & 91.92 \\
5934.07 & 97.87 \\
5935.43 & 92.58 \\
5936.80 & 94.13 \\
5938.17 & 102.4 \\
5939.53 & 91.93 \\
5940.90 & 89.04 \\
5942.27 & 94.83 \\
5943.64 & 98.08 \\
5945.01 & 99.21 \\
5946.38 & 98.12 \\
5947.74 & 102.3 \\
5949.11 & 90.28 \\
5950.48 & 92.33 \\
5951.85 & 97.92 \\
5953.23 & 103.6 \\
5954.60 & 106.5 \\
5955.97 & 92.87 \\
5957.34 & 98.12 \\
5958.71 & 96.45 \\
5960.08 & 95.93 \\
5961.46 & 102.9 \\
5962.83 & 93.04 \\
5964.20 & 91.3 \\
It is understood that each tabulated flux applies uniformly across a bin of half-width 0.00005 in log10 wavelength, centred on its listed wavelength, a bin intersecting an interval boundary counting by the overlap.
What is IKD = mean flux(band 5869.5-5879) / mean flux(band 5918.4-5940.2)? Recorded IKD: 1.08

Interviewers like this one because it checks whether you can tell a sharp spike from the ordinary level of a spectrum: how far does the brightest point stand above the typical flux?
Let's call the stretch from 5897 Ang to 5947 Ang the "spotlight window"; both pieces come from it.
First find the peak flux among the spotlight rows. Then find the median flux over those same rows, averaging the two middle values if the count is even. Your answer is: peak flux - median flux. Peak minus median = 11.9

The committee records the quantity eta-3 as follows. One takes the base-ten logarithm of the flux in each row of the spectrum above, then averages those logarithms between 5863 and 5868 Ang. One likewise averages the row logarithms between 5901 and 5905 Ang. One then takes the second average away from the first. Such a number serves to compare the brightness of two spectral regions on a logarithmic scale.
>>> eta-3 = -0.036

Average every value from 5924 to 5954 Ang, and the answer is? 97.7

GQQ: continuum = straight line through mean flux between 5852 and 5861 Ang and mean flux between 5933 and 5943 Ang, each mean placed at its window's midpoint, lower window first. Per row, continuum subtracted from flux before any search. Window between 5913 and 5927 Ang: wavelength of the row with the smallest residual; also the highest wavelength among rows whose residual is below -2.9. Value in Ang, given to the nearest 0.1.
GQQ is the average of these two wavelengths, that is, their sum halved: 5918.4 Ang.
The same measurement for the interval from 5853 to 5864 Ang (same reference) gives 5862.1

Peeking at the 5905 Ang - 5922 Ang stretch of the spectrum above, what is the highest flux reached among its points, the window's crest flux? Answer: 110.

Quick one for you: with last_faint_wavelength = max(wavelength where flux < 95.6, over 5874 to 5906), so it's 5900.00 Ang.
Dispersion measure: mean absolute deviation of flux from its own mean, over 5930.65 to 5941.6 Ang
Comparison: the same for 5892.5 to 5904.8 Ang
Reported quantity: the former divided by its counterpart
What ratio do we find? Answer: 0.60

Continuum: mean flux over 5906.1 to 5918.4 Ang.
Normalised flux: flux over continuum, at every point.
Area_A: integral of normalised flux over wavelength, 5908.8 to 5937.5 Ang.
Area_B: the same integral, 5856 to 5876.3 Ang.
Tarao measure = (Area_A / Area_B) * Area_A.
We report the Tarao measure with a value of 38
